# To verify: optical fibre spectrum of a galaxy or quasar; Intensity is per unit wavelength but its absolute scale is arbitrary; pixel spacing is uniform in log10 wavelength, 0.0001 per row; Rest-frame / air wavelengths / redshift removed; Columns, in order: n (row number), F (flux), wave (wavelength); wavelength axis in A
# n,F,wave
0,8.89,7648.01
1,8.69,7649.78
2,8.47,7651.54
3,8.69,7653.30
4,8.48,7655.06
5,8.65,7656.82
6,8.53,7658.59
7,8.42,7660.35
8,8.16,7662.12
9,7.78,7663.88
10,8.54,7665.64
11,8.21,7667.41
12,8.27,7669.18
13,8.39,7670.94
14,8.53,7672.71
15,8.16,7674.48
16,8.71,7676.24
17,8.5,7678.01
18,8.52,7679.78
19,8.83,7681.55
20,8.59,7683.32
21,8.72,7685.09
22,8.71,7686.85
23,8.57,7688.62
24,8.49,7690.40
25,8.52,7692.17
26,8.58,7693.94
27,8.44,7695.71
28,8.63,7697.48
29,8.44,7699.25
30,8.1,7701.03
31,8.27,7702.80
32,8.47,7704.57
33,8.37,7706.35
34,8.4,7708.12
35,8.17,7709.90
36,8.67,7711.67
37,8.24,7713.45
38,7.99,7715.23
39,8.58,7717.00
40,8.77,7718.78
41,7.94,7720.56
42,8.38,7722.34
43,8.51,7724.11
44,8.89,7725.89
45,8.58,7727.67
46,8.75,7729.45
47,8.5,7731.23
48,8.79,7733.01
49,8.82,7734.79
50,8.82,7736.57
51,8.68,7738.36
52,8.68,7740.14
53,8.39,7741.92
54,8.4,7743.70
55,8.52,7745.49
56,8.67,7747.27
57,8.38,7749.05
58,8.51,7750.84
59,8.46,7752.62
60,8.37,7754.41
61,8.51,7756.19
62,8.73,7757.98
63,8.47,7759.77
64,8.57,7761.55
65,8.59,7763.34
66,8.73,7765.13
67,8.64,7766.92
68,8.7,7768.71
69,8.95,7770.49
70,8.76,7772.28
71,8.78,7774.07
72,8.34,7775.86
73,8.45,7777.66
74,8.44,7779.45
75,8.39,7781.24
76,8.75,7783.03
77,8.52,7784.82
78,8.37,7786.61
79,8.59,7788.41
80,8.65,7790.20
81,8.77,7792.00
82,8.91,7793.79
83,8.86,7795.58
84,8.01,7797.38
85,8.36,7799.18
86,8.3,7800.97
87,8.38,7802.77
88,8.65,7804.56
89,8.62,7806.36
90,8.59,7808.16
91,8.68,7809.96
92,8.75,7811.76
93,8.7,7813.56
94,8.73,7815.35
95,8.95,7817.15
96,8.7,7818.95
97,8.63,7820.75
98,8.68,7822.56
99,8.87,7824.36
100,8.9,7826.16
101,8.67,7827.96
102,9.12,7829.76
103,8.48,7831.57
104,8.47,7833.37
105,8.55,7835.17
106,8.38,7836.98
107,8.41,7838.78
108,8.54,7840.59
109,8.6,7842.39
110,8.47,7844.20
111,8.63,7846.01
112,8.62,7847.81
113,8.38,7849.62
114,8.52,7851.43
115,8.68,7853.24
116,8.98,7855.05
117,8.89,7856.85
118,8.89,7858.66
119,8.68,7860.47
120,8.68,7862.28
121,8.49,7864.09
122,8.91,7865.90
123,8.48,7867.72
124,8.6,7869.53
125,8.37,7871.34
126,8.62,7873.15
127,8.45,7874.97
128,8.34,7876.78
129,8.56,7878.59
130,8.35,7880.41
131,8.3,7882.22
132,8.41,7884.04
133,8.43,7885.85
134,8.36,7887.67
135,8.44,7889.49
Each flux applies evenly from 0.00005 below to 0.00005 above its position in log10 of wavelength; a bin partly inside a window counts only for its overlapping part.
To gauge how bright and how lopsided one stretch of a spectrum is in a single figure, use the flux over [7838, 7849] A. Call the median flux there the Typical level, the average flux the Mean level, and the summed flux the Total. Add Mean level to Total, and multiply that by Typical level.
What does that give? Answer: 513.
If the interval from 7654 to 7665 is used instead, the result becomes 493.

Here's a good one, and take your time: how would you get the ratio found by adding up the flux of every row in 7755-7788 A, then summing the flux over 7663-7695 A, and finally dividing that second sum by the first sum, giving 0.987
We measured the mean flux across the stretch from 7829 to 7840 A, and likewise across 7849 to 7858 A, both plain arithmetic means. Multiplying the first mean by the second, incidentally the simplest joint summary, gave 74.5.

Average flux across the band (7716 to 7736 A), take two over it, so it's 0.233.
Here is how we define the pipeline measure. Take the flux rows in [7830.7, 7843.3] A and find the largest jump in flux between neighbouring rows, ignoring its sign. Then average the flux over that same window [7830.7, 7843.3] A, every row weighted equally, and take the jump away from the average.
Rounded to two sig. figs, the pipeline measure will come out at 8.3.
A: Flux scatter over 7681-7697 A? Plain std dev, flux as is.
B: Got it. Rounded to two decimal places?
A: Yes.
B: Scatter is 0.12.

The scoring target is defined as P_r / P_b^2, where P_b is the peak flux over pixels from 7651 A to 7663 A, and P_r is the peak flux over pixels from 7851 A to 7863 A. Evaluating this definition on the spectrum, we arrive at 0.119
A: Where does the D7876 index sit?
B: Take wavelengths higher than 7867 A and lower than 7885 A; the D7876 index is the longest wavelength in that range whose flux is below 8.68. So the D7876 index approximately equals 7884.04 A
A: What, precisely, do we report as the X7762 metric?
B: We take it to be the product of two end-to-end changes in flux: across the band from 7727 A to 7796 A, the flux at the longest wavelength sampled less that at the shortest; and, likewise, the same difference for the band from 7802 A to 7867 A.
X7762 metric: 0.15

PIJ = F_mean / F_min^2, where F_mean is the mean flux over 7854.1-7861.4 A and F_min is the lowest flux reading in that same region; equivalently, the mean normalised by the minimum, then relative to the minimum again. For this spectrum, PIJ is 0.118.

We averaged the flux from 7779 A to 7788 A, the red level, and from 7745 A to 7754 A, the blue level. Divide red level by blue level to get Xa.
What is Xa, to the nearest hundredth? 1.00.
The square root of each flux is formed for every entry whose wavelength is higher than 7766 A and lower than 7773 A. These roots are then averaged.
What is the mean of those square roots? 2.96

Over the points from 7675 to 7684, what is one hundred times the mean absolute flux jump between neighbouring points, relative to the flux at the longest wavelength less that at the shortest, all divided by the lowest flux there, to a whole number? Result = -19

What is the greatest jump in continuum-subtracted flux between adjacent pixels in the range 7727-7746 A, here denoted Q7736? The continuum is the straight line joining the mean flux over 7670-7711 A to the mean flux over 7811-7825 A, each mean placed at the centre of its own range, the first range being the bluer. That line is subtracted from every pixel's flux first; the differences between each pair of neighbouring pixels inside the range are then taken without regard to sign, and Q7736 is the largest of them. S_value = 0.29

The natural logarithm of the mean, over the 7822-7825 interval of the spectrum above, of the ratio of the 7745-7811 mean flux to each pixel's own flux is -0.024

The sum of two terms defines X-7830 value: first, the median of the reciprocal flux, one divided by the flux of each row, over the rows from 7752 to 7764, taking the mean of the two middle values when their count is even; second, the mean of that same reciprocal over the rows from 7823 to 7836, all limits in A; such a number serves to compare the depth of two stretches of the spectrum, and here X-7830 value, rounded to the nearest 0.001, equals 0.232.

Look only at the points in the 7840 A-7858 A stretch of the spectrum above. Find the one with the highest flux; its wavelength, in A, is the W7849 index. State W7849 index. 7855.05 A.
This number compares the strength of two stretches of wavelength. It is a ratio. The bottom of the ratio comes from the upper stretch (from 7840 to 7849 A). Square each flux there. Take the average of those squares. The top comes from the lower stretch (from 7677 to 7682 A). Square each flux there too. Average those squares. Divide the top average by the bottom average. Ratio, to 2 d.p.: 1.01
